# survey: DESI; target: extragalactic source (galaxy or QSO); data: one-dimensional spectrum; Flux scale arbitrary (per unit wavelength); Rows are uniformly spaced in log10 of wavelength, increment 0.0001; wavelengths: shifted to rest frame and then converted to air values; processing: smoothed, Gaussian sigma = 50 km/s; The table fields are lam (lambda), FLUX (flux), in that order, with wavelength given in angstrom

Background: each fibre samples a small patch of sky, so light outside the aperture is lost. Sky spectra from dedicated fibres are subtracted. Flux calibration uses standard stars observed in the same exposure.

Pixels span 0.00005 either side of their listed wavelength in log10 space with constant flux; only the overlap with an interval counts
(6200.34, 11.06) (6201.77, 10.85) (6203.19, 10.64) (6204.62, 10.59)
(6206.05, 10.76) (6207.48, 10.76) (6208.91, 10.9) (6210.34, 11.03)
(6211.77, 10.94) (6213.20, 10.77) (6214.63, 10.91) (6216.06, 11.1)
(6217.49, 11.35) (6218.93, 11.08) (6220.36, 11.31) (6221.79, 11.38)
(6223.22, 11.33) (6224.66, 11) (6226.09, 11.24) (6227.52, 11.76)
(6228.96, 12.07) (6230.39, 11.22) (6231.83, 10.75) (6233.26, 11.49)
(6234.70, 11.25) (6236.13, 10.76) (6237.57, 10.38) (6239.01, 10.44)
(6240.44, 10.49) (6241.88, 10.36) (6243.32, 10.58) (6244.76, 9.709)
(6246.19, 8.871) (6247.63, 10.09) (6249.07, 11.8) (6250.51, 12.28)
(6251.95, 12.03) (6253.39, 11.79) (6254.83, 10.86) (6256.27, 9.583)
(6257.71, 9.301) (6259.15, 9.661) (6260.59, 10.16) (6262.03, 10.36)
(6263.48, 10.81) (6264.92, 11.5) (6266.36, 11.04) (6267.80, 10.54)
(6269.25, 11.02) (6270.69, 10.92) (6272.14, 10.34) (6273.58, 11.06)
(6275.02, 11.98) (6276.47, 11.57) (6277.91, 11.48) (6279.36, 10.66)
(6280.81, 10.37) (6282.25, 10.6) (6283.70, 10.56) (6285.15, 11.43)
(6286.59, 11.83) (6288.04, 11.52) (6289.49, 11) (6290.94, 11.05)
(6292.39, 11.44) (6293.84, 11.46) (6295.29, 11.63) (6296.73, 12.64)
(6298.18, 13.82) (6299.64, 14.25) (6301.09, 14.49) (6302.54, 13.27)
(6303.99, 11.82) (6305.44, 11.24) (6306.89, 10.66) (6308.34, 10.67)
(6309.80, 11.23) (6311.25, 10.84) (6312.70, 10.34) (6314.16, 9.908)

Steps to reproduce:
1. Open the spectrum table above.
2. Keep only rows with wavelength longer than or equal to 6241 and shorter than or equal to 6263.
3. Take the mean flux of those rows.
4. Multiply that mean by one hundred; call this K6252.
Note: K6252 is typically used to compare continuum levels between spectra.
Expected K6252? 1050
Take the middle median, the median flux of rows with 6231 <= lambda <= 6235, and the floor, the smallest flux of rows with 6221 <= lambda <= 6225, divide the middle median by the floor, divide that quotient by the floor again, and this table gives 0.093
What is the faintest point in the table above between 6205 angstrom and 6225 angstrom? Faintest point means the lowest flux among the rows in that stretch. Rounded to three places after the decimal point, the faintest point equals 10.760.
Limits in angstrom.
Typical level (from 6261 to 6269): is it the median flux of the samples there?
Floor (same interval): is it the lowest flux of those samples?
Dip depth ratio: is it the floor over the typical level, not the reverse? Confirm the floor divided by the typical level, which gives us 0.96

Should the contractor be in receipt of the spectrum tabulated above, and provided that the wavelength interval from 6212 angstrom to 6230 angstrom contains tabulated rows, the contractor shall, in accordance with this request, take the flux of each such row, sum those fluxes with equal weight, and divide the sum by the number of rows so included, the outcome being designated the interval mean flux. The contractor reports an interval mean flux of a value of 11.3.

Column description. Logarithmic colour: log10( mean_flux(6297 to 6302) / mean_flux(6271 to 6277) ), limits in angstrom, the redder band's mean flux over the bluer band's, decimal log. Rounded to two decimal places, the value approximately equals 0.10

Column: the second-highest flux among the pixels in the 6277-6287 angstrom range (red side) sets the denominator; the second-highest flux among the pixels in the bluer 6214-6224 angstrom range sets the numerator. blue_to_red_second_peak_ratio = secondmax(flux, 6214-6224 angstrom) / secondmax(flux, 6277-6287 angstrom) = 0.99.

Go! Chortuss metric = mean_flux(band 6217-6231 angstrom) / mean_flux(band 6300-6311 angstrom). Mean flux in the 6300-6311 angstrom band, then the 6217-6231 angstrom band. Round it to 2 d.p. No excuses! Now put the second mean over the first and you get 0.95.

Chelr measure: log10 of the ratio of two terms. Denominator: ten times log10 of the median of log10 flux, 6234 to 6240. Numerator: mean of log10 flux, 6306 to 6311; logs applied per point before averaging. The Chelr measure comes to 0.98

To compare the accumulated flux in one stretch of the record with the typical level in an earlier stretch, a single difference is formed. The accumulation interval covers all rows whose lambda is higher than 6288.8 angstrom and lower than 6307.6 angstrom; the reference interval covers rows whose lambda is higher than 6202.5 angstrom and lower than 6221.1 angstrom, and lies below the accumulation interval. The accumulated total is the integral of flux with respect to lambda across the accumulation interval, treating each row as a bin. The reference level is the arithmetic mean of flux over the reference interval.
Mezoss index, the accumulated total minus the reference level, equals 219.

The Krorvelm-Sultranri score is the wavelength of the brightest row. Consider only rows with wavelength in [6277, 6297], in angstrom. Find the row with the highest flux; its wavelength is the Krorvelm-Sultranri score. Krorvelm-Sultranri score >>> 6296.73 angstrom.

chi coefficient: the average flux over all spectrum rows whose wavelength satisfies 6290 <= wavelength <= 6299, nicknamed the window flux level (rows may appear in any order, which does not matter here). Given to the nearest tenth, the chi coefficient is 12.0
